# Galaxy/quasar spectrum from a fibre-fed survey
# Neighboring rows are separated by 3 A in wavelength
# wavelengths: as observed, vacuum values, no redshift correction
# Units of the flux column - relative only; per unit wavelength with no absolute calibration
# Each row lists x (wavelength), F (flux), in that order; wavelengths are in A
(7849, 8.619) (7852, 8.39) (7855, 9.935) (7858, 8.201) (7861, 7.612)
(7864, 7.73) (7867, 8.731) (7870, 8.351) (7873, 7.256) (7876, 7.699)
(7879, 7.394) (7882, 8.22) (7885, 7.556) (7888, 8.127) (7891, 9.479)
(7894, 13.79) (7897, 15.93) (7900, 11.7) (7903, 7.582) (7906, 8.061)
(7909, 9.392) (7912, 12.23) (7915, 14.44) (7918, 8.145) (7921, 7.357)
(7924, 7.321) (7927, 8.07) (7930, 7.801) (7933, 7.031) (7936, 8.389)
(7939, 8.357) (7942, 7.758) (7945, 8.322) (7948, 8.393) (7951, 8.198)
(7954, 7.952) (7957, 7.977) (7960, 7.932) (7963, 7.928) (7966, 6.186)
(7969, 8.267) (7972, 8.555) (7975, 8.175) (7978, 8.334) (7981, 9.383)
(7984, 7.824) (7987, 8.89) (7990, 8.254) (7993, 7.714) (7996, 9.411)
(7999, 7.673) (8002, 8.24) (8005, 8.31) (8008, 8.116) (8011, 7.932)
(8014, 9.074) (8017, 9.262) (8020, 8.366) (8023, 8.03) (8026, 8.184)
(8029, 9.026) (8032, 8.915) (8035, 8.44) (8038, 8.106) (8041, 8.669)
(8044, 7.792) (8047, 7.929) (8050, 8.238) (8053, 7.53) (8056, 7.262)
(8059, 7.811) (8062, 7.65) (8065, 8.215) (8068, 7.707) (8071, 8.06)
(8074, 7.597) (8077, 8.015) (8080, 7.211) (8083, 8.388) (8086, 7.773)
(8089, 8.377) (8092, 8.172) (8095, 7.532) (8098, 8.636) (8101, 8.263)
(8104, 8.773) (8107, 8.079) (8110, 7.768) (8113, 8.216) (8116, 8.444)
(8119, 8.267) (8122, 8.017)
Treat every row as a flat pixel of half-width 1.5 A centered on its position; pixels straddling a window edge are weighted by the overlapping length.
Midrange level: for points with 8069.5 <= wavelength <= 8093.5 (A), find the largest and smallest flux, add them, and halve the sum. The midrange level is 7.8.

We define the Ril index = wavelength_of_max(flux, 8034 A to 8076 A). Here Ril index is 8041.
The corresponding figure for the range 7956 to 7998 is 7996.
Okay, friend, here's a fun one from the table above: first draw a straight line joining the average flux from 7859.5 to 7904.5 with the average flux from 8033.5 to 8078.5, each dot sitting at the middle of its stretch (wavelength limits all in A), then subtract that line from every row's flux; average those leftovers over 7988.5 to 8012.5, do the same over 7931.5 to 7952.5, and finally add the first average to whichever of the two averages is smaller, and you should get -0.78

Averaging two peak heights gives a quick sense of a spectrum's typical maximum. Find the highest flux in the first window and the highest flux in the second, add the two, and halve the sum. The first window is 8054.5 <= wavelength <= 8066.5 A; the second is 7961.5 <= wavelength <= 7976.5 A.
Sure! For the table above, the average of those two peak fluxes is 8.4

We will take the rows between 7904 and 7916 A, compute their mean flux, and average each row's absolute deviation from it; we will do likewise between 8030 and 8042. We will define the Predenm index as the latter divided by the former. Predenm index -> 0.1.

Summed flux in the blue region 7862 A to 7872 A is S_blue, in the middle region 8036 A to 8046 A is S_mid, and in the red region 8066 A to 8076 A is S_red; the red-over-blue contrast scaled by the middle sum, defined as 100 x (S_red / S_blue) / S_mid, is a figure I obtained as 3.83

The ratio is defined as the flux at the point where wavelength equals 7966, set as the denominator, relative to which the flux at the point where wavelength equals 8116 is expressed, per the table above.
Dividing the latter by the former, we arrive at 1.4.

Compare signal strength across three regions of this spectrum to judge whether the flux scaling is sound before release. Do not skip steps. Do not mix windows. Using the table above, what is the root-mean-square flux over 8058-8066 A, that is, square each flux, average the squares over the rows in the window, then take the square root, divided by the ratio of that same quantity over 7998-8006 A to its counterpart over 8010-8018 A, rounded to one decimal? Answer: 8.6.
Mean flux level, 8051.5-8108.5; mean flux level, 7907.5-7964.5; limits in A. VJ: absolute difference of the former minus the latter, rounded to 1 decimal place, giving 0.6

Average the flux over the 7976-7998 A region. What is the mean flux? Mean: 8.5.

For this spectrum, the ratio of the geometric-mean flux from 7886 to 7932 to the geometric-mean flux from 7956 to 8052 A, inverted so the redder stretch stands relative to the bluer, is 0.86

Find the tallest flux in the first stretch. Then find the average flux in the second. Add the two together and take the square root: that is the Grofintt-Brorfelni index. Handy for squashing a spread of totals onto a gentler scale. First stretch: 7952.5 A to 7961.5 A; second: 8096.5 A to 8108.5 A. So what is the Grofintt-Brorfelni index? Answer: 4.05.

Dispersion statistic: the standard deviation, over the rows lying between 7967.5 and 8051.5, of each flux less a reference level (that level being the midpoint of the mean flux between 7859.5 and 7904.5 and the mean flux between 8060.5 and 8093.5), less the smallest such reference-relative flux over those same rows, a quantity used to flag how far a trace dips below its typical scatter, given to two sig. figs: 1.4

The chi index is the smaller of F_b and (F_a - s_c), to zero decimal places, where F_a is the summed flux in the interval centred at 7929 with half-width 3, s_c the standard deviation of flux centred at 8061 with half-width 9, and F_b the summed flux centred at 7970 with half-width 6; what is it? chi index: 16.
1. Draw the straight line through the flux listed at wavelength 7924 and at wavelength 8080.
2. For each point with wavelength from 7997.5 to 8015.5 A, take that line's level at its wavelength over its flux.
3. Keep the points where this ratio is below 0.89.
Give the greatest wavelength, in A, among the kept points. 8014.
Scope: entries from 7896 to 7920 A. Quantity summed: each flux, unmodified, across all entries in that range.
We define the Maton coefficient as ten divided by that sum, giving 0.11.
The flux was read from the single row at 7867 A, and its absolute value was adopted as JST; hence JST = 8.7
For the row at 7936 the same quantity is 8.4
